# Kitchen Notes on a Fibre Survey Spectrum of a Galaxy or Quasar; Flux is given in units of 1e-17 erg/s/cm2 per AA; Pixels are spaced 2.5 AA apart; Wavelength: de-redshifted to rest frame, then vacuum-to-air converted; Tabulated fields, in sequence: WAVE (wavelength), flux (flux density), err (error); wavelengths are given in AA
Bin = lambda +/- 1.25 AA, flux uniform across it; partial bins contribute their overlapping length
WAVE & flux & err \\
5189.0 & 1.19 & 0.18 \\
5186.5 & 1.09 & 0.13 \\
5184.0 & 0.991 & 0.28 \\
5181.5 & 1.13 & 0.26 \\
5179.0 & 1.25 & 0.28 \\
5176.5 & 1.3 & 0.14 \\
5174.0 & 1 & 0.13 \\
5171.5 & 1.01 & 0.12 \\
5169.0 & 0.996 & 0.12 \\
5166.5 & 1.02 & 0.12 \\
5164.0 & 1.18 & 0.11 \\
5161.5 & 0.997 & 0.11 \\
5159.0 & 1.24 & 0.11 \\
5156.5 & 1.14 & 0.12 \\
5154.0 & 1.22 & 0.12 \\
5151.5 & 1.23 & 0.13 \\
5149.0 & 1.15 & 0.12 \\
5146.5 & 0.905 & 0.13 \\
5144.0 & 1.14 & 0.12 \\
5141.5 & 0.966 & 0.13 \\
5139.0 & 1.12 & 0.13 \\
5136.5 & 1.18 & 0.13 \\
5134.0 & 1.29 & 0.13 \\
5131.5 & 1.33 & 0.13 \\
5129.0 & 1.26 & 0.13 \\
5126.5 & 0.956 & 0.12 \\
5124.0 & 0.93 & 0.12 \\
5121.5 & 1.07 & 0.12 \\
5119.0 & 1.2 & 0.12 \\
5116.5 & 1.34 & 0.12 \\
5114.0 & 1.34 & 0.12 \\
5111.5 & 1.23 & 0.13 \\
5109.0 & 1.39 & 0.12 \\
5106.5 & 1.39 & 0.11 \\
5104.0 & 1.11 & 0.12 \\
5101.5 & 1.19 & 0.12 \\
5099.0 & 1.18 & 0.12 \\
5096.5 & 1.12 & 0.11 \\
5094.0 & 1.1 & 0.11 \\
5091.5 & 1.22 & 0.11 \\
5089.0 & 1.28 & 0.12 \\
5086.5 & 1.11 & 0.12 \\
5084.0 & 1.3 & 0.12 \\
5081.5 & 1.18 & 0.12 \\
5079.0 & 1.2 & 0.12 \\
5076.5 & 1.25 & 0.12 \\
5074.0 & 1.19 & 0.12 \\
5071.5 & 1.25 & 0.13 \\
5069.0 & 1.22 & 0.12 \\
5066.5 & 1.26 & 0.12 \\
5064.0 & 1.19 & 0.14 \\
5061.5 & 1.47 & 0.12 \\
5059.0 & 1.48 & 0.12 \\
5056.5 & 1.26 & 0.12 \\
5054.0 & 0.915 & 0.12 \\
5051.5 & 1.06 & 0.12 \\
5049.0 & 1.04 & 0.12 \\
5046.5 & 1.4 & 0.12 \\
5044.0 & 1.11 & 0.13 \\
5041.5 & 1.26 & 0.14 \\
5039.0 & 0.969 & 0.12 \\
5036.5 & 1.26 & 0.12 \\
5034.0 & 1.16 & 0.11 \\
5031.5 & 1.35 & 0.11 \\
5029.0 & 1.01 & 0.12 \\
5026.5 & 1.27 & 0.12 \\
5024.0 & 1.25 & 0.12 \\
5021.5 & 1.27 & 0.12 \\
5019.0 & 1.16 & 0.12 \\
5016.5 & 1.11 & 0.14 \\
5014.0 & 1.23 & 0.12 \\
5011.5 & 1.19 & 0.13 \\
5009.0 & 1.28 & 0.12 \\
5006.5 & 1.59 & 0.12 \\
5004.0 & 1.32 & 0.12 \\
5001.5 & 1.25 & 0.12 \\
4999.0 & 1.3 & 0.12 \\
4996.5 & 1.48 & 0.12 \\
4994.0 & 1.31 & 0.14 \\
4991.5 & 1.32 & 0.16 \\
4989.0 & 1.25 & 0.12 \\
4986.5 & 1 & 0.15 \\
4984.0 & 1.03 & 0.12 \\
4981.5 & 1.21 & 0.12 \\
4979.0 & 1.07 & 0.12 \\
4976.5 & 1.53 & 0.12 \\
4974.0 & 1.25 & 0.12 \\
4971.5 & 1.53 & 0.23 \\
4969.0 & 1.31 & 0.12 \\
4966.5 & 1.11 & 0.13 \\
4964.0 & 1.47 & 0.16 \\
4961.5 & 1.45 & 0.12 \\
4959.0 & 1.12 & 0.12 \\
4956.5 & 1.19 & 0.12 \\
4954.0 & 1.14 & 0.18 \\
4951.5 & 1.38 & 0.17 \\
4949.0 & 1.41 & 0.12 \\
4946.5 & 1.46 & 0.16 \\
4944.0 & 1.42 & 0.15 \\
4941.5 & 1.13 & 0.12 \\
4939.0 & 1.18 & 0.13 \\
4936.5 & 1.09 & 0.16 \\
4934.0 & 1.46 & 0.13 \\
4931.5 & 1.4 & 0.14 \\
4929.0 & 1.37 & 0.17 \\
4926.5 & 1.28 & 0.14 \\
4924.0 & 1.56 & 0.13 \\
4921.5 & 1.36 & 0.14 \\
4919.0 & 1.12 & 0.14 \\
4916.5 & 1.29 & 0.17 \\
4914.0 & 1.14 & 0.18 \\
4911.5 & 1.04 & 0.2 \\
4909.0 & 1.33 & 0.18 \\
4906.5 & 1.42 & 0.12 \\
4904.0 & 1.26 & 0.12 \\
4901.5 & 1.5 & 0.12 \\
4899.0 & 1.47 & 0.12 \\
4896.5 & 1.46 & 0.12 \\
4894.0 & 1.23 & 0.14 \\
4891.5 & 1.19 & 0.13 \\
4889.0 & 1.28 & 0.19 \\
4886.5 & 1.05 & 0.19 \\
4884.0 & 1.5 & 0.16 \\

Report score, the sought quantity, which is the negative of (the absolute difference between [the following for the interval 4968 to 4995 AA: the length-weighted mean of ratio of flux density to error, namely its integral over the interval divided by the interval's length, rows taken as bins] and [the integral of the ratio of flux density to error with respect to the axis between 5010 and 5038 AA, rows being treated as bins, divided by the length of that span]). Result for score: -0.7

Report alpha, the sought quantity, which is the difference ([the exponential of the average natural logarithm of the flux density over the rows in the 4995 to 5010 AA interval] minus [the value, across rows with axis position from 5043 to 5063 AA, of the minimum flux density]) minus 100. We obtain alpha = -99.6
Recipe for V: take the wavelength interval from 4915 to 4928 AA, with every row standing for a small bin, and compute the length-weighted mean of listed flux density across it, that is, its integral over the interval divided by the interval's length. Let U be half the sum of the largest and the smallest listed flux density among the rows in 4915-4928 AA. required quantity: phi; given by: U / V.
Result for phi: 1.02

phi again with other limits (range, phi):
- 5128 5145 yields 0.97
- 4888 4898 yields 1.02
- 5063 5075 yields 1.00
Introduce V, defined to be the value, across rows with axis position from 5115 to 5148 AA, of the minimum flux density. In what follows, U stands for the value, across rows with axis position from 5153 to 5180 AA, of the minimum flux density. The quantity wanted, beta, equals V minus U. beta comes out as -0.09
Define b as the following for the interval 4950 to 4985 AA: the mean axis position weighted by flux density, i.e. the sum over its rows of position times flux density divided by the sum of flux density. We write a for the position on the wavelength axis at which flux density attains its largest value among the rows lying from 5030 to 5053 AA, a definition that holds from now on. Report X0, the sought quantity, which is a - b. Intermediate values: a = 5046.5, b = 4967.6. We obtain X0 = 78.9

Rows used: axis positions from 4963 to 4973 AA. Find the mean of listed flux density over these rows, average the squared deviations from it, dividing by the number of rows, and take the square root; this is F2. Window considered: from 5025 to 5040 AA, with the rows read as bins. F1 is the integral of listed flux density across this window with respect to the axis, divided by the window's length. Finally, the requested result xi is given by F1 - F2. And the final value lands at 1.01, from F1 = 1.175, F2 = 0.163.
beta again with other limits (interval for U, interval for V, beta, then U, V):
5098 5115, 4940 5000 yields -0.11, 1.11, 1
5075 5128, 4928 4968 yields 0.16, 0.93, 1.09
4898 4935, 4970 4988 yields -0.04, 1.04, 1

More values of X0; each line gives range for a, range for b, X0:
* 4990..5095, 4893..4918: 101.6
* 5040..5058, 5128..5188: -110.7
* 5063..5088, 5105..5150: -42.8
